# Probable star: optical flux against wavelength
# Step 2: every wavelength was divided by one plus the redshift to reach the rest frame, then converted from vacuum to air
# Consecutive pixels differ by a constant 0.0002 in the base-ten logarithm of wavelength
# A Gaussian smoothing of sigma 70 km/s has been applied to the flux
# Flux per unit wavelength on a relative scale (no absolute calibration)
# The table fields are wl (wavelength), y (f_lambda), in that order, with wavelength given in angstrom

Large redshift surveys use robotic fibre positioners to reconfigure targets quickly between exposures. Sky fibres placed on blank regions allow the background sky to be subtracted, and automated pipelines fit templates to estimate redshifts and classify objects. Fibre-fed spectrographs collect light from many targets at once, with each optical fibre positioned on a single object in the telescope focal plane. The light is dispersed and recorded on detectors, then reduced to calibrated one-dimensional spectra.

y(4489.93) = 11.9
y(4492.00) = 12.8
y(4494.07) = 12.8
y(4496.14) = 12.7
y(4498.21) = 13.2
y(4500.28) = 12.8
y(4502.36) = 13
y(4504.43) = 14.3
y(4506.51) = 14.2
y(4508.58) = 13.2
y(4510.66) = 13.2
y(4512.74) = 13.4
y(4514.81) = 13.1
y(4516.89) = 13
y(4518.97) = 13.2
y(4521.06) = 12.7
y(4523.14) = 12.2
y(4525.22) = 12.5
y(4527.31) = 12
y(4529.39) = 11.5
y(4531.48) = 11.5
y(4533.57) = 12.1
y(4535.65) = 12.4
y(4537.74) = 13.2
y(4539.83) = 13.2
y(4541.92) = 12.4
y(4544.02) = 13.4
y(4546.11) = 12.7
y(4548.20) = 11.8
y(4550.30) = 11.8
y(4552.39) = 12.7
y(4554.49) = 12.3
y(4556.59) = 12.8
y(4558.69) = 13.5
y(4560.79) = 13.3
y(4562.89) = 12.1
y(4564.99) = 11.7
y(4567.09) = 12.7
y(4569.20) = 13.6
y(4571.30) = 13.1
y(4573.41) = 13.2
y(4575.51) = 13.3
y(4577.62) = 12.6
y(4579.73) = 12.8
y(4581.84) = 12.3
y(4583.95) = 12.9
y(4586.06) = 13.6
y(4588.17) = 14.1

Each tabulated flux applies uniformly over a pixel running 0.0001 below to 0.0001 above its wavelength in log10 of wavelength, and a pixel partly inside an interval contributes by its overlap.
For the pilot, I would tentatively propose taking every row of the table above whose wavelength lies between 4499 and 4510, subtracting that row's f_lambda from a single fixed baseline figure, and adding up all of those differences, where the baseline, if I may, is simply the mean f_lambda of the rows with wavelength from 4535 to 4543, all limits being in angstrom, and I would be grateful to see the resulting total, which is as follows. -3.5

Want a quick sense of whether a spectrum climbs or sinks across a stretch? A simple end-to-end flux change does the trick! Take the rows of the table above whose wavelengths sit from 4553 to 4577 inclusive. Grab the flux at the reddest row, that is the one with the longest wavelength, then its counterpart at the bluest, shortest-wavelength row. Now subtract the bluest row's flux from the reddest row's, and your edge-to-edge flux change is 1.0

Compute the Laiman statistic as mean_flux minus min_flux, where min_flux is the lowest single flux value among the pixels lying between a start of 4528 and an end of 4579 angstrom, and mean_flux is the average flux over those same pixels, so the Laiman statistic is 1.12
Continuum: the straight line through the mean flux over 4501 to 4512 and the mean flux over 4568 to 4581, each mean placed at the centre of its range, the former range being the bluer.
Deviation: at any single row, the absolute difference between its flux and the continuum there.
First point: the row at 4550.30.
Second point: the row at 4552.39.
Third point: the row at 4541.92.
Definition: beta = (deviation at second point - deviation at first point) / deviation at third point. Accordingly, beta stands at -1.0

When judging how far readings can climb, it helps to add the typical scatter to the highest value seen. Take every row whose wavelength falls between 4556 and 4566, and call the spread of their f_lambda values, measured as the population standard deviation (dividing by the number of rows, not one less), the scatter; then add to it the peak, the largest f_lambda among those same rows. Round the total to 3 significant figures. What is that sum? 14.2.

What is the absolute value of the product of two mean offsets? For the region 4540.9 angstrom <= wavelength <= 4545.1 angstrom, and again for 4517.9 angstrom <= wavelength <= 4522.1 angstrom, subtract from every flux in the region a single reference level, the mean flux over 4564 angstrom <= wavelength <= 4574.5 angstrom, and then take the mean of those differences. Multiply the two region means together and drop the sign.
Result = 0.00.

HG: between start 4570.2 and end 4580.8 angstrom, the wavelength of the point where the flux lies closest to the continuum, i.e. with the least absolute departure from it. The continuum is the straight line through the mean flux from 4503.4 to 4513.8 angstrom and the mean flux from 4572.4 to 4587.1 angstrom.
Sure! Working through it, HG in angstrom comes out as 4571.30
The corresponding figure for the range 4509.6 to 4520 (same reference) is 4512.74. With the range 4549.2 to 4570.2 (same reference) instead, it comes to 4560.79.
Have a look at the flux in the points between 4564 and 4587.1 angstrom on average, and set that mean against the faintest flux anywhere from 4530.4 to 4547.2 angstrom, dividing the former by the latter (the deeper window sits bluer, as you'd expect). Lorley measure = 1.12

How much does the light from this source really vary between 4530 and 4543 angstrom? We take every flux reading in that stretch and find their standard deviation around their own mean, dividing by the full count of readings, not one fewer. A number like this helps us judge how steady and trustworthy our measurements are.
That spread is 0.60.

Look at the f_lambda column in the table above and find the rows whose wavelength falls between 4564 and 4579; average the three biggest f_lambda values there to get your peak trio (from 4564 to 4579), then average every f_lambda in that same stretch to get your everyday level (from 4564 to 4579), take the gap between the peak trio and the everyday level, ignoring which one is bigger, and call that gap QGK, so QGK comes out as 0.48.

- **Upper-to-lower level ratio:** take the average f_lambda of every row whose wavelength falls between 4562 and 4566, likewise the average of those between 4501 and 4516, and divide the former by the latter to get 0.88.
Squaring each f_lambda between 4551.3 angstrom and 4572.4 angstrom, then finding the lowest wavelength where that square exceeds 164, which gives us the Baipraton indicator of 4558.69 angstrom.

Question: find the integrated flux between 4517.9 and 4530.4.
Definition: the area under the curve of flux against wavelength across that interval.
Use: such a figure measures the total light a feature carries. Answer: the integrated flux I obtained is 154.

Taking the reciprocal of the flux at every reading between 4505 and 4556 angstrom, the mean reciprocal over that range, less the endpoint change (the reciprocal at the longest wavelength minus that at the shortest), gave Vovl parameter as 0.068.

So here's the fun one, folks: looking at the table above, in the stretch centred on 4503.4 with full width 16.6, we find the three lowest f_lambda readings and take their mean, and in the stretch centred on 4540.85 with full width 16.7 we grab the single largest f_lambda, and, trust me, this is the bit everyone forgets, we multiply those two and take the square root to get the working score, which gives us 13.1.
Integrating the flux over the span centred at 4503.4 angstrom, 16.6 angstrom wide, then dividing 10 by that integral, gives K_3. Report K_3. 0.0452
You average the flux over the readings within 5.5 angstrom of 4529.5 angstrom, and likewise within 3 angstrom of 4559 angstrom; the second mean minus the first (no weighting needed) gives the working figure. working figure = 1.3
